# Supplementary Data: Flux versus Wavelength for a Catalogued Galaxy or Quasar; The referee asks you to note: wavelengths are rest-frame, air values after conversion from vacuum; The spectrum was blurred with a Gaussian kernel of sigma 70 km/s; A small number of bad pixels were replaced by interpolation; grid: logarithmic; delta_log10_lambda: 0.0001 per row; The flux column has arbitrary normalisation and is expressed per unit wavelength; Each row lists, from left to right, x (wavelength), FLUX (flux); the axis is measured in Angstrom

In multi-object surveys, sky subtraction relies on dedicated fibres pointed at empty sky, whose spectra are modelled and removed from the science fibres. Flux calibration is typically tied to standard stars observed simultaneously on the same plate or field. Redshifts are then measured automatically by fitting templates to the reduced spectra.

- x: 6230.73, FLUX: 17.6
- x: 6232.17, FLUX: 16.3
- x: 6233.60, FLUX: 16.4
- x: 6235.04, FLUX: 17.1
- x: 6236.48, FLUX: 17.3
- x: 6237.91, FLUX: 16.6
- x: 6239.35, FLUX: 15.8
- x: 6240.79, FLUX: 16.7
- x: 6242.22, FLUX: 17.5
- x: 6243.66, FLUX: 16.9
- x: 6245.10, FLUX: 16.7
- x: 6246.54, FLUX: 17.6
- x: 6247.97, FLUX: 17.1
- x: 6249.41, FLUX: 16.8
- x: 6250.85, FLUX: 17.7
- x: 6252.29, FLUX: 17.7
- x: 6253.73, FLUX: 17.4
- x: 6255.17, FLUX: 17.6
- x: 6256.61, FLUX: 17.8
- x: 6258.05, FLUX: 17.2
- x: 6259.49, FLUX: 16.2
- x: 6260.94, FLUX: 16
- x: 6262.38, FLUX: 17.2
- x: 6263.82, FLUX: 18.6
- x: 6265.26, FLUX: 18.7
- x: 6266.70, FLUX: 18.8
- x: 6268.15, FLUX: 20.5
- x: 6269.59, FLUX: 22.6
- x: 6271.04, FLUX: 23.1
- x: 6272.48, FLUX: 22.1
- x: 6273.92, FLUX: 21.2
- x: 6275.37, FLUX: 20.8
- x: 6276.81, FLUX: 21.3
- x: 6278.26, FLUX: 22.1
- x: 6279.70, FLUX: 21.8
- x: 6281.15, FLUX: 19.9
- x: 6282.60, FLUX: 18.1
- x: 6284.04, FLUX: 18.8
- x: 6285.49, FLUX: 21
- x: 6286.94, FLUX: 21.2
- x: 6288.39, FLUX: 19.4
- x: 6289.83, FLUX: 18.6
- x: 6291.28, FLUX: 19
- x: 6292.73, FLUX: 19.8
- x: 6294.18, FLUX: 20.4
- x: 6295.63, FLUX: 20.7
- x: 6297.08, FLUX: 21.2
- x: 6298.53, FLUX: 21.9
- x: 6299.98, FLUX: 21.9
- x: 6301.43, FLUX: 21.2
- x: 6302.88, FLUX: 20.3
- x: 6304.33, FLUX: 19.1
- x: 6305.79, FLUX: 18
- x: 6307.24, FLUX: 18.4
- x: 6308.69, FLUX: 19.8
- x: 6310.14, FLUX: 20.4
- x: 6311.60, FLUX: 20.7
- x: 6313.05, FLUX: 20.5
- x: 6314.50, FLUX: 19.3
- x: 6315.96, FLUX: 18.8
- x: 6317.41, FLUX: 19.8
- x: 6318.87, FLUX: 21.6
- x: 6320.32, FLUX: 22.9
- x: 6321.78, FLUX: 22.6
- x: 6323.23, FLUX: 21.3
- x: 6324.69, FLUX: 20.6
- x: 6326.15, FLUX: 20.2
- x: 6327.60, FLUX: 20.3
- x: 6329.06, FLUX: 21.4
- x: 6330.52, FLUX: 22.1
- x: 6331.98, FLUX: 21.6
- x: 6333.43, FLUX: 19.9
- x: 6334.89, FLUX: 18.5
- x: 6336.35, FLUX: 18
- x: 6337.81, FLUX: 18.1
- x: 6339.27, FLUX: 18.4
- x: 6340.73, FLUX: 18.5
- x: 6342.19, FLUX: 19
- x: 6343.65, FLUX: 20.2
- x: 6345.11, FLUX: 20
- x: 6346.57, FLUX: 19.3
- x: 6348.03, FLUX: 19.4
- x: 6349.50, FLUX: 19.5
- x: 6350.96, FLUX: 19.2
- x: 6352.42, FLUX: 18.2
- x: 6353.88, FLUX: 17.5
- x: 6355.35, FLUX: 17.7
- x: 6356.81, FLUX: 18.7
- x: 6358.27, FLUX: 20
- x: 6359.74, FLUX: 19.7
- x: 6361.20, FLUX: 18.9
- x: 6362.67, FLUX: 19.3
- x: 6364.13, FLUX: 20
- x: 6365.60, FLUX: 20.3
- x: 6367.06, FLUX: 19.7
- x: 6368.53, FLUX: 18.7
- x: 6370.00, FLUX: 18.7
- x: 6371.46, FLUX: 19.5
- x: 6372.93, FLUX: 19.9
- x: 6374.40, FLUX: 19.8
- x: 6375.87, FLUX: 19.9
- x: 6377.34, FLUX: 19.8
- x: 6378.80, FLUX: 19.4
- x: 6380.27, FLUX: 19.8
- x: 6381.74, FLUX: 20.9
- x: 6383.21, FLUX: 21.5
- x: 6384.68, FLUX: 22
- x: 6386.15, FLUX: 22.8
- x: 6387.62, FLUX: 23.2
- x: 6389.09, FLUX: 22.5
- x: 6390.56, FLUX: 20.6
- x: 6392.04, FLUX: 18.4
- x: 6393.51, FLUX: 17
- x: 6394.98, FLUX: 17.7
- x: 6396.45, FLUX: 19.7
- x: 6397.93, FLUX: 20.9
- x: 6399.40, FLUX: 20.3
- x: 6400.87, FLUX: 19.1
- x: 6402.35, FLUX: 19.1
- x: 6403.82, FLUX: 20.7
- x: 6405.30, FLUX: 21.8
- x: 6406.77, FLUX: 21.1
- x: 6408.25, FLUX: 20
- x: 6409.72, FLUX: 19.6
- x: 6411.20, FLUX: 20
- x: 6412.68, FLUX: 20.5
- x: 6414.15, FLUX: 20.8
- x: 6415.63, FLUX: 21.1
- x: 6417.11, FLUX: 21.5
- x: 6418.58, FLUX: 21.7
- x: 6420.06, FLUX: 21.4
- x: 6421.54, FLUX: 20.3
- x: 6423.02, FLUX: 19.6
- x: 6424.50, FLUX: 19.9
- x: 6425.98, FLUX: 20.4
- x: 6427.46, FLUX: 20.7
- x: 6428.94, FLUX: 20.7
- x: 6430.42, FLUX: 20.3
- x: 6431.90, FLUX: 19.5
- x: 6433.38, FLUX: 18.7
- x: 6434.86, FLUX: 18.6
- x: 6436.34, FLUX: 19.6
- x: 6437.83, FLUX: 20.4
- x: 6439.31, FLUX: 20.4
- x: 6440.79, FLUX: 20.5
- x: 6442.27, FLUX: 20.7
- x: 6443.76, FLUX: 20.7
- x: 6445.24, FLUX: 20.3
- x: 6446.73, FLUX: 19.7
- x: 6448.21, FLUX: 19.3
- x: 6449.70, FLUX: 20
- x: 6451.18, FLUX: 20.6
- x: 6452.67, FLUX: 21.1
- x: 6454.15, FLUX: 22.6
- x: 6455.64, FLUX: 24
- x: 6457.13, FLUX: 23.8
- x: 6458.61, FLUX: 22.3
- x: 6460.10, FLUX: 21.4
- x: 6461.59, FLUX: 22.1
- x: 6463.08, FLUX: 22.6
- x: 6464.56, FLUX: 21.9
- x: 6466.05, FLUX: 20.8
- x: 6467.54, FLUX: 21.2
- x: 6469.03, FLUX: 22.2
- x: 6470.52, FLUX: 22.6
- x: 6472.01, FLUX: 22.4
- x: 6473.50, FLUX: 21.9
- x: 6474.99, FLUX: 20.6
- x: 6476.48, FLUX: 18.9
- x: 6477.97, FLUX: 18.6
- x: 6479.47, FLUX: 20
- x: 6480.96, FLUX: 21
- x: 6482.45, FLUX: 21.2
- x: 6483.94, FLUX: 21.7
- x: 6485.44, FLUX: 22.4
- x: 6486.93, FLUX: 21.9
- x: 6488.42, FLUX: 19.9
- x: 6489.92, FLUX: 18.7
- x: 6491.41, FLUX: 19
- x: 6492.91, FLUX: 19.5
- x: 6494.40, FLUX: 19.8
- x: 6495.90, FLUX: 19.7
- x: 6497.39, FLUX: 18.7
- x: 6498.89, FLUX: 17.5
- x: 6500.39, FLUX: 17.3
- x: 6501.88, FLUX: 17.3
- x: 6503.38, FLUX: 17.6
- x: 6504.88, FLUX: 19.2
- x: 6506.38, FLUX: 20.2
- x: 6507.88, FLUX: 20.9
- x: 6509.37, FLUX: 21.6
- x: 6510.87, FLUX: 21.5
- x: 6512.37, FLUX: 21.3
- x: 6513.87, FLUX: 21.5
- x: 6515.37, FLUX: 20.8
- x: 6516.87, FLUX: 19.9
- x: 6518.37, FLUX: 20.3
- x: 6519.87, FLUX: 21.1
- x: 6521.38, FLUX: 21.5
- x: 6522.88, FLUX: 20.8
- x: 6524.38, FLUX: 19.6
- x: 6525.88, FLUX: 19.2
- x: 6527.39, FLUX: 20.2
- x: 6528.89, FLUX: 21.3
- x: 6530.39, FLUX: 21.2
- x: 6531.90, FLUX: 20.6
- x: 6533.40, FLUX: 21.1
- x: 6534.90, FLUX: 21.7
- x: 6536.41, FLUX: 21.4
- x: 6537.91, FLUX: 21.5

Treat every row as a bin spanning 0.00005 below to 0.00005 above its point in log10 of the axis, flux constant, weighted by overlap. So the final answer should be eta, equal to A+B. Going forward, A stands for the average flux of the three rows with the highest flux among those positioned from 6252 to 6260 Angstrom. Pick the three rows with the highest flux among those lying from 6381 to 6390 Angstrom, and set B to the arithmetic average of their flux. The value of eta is 40.5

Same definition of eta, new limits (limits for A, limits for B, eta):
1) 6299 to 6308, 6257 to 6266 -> 39.3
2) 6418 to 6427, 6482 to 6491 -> 43.2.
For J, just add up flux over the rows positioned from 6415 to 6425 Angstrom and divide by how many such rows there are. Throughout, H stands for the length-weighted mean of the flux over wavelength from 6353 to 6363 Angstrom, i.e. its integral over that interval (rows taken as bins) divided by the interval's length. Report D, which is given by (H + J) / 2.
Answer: 19.8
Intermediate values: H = 18.8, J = 20.8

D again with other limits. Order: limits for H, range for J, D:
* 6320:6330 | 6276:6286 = 20.8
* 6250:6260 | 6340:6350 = 18.4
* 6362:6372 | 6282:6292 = 19.5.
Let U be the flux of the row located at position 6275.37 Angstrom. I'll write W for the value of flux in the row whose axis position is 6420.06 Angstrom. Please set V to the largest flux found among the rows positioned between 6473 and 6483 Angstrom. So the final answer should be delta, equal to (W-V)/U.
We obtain -0.02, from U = 20.8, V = 21.9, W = 21.4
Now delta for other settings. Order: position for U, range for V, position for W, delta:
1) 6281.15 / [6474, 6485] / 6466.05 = -0.05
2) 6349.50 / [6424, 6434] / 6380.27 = -0.05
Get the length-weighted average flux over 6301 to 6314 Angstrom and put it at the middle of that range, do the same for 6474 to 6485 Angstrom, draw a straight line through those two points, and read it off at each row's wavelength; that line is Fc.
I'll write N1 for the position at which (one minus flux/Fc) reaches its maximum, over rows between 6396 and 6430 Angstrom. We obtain 6402.35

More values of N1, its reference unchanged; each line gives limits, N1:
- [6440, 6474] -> 6448.21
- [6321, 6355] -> 6353.88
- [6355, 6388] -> 6355.35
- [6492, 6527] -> 6501.88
